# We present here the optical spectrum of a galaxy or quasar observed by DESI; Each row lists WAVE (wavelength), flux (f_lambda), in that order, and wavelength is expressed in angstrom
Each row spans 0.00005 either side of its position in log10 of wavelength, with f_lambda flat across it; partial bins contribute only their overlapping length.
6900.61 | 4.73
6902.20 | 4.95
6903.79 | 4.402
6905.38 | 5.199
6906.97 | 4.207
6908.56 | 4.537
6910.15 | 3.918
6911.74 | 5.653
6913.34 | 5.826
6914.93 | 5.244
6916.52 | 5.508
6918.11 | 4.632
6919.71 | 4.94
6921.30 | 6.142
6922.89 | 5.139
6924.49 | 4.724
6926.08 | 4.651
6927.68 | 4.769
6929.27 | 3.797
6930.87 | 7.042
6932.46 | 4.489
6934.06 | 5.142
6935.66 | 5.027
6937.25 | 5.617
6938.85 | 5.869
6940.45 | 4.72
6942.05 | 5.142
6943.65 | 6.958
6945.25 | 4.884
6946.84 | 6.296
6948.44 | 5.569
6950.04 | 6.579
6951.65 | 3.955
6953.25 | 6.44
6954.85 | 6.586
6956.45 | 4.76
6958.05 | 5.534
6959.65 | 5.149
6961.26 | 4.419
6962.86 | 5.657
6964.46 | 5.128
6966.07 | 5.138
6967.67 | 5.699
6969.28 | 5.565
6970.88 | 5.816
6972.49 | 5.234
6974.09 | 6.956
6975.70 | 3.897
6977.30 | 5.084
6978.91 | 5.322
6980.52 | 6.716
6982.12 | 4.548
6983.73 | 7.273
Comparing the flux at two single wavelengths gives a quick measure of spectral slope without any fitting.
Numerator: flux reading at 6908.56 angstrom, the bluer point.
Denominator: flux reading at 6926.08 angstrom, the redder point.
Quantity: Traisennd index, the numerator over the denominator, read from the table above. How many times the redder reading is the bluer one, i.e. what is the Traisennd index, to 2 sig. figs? 0.98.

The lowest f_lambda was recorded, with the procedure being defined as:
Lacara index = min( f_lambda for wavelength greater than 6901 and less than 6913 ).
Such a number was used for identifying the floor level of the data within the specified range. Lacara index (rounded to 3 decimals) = 3.918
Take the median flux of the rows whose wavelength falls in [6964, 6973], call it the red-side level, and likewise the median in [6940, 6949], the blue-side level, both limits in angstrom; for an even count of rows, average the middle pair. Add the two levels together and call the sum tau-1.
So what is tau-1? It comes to 10.8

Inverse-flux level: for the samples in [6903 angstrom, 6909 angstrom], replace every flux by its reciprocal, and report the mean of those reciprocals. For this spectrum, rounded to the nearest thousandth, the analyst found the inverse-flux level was 0.219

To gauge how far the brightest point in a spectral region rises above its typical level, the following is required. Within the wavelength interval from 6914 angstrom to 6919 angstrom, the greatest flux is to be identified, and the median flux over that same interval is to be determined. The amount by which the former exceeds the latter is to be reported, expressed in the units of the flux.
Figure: 0.26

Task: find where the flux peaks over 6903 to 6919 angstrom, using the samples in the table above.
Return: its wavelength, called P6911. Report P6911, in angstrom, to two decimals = 6913.34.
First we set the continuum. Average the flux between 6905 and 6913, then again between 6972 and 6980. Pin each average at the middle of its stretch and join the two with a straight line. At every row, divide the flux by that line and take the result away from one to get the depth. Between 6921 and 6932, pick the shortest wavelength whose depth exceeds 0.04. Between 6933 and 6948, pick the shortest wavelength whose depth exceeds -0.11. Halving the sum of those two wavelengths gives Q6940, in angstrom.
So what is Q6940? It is 6930.1 angstrom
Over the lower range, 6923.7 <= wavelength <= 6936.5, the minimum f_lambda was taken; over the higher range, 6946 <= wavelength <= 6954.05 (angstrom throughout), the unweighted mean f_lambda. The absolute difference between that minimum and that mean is 2.0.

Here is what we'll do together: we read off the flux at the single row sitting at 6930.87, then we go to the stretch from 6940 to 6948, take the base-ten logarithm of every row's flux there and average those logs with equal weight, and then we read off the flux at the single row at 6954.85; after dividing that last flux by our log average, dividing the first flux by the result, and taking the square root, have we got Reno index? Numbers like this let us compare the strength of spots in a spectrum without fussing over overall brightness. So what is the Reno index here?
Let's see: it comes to 0.89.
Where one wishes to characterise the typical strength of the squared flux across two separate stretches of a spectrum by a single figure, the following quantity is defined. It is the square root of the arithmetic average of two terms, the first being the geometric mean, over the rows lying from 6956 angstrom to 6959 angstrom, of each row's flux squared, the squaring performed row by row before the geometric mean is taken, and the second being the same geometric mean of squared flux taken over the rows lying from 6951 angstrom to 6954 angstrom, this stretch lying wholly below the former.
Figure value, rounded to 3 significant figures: 5.09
